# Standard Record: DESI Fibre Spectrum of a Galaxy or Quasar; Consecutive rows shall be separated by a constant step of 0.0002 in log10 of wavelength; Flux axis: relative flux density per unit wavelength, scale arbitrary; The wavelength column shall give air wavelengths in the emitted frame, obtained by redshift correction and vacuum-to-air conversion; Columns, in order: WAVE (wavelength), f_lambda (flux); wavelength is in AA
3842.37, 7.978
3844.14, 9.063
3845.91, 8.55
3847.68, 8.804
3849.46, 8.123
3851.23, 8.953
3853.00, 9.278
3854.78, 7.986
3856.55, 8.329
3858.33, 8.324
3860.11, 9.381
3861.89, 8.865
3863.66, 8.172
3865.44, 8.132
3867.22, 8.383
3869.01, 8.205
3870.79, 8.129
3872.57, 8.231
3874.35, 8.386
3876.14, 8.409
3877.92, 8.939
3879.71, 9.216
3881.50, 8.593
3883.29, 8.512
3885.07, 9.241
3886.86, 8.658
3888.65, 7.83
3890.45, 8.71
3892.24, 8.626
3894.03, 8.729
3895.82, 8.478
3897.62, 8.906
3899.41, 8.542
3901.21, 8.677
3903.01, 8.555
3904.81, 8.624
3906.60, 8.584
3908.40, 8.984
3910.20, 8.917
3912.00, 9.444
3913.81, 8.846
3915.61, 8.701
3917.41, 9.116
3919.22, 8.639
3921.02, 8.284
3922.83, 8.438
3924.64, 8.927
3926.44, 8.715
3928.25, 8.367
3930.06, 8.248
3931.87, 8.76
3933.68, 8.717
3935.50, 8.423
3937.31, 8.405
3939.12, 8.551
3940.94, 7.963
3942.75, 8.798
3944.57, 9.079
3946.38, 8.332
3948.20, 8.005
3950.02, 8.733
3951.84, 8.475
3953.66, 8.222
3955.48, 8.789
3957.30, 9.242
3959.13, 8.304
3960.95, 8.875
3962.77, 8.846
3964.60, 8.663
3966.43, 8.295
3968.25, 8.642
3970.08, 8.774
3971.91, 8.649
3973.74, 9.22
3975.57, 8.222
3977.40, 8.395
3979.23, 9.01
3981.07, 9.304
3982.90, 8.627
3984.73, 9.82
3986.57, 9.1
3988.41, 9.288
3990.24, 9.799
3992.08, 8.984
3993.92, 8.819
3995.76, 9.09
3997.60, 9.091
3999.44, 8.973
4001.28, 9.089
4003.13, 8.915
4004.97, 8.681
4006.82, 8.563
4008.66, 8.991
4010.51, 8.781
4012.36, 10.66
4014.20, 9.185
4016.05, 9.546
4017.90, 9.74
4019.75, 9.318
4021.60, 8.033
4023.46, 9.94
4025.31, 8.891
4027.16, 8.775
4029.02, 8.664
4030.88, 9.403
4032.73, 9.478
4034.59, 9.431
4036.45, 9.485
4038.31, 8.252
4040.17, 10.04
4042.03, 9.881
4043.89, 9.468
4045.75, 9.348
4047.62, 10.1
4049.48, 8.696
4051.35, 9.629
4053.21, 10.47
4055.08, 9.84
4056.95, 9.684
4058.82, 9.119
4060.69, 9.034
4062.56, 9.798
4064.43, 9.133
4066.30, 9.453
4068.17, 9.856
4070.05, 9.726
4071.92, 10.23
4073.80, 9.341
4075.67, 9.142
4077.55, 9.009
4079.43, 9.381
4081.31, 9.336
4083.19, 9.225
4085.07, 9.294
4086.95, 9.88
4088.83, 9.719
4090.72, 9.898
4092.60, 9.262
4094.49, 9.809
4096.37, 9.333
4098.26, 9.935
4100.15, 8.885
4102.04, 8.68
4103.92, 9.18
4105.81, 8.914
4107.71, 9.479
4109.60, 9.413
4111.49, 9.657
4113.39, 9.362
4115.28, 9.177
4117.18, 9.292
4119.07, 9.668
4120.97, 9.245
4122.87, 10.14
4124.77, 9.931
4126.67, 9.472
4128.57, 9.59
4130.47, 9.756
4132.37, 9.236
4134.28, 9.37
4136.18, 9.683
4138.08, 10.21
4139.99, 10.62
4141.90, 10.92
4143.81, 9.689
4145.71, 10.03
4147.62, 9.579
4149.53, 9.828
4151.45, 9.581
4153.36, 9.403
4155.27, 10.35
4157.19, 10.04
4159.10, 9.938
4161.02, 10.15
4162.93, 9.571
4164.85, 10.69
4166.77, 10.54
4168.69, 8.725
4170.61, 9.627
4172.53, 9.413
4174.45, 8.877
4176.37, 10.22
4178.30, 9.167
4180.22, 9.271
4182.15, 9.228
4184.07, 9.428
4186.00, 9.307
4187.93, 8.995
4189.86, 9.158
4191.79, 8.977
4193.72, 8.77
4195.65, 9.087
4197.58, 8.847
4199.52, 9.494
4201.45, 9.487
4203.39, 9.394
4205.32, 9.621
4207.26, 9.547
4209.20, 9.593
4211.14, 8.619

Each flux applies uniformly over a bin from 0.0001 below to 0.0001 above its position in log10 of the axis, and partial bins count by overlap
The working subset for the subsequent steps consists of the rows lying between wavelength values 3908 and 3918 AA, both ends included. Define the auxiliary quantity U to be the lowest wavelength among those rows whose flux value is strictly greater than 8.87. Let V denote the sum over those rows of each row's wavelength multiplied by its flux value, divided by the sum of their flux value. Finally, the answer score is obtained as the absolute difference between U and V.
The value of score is 4.5 AA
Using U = 3908.40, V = 3912.9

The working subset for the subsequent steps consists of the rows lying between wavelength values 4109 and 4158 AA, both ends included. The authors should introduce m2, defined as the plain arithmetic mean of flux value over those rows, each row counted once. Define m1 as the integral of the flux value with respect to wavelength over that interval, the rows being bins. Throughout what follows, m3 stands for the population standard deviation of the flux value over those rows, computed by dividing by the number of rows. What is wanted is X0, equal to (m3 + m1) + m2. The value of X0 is 488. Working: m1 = 477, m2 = 9.7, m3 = 0.43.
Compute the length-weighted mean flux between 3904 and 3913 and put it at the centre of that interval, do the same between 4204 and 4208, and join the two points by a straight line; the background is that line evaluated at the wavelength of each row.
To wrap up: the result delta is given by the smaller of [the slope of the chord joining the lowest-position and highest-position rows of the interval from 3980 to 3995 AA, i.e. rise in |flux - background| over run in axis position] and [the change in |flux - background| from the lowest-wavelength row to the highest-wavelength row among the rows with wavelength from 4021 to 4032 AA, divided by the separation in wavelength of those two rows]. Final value -0.10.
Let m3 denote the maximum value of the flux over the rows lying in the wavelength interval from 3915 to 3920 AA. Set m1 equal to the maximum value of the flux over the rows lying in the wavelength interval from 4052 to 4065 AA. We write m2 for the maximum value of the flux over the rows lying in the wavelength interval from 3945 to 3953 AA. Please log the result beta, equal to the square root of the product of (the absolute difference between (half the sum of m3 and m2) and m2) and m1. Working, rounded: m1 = 10.47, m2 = 8.733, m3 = 9.116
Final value 1.42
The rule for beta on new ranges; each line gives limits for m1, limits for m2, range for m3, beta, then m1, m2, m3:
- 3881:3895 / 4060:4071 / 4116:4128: 1.15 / 9.241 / 9.856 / 10.14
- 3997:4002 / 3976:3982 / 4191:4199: 0.99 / 9.091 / 9.304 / 9.087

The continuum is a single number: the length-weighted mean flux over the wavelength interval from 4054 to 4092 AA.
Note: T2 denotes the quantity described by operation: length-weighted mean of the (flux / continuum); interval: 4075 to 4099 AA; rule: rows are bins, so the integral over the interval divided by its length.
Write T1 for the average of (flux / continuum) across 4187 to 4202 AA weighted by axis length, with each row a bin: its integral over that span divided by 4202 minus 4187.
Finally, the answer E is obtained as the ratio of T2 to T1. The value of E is 1.04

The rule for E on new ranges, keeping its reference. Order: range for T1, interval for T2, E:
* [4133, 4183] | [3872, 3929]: 0.89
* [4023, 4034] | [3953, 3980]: 0.95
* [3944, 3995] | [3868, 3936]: 0.98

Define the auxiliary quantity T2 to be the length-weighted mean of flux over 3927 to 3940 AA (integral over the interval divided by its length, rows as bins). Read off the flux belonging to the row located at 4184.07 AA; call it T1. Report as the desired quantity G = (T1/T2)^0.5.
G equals 1.05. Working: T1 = 9.428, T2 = 8.5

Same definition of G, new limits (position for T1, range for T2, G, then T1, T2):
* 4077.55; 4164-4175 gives 0.97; 9.009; 9.7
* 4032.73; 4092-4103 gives 1.01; 9.478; 9.3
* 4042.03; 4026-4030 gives 1.06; 9.881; 8.7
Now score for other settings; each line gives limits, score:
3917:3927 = 4.5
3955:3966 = 2.7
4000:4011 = 4.6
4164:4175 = 4.6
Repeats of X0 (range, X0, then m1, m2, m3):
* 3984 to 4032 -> 449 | 440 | 9.2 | 0.52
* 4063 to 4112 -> 472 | 462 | 9.4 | 0.37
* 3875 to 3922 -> 419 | 410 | 8.7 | 0.32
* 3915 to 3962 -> 412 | 403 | 8.6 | 0.32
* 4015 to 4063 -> 460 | 450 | 9.4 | 0.57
